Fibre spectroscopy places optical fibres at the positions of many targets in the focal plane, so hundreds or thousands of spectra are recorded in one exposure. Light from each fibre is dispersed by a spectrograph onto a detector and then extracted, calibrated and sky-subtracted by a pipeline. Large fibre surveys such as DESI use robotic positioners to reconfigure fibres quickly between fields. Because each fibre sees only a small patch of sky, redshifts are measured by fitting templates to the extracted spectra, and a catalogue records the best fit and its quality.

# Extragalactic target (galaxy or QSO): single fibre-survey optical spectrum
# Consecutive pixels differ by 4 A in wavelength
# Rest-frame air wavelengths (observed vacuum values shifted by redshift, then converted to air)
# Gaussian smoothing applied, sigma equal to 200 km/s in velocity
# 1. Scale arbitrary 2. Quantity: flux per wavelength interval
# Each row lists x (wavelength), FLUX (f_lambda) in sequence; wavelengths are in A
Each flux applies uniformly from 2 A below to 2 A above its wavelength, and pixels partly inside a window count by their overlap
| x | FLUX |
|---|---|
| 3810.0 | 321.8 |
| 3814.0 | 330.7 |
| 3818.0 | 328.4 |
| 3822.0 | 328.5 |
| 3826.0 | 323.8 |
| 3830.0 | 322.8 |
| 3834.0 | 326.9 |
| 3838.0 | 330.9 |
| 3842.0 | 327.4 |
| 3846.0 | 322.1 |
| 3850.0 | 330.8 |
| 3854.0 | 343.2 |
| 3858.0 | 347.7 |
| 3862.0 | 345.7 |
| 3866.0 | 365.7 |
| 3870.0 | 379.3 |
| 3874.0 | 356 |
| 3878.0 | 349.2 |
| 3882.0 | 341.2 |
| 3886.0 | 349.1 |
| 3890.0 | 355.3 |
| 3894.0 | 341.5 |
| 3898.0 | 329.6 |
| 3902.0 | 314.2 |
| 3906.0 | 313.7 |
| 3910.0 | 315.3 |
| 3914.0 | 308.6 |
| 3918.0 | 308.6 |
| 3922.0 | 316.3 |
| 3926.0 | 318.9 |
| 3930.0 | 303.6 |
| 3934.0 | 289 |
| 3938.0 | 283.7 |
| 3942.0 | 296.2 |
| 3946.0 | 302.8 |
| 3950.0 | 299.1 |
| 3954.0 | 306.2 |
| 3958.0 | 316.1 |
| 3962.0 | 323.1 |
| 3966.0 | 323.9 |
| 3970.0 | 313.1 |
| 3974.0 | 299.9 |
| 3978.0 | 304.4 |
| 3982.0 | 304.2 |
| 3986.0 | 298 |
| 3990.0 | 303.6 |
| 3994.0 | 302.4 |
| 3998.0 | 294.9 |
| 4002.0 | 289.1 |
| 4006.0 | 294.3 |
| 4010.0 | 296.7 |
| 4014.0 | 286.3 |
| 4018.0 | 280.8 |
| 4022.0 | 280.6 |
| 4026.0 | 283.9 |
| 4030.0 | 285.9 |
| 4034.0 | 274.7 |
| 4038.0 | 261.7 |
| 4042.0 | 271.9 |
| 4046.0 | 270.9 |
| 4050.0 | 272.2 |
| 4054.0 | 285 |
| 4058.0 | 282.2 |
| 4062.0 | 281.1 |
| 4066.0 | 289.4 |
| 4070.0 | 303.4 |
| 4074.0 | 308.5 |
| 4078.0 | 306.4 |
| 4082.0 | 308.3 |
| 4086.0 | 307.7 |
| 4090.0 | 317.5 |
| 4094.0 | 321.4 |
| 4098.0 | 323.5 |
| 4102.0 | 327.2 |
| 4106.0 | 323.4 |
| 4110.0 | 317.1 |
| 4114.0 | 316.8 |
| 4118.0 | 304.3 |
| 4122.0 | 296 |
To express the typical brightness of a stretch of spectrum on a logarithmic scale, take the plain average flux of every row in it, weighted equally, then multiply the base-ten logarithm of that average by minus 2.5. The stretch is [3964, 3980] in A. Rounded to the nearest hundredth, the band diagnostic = -6.23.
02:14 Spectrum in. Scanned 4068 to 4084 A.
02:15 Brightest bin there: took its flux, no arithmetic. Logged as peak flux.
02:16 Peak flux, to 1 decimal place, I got 308.5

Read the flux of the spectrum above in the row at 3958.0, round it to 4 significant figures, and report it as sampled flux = 316.1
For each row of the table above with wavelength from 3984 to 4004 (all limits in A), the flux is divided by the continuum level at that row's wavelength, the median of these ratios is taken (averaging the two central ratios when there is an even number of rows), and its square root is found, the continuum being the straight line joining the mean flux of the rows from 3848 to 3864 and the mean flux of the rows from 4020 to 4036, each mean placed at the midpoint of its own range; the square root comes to 1.01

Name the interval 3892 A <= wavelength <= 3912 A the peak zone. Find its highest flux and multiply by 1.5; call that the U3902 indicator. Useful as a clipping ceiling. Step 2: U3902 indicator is 512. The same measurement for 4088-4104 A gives 491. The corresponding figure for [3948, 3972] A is 486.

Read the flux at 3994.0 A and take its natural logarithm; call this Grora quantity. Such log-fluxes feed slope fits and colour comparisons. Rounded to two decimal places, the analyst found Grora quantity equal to 5.71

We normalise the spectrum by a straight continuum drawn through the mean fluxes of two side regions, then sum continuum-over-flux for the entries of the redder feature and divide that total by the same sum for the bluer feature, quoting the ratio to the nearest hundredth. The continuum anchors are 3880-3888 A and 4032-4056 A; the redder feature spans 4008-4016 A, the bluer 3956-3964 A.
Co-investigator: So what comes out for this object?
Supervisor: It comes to 1.01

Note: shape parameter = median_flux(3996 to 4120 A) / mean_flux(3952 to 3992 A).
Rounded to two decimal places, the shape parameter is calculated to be 0.95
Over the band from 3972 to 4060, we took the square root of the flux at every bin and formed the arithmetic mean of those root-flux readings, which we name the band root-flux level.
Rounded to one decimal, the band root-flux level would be 17.0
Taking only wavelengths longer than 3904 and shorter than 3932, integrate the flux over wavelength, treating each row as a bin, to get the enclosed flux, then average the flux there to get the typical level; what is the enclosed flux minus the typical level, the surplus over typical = 8428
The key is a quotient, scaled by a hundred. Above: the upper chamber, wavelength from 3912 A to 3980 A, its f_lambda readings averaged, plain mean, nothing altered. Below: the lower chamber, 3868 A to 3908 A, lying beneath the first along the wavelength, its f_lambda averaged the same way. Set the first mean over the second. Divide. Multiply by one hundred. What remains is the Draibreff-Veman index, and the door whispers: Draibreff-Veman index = 89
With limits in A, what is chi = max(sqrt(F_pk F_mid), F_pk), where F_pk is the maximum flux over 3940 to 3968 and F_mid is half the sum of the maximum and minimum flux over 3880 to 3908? 329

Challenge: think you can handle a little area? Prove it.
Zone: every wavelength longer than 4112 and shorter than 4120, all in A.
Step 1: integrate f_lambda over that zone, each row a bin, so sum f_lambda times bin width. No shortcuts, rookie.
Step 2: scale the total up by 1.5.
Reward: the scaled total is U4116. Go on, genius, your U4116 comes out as 3727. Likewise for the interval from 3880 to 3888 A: 4142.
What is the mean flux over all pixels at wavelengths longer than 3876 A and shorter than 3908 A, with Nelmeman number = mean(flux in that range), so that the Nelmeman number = 337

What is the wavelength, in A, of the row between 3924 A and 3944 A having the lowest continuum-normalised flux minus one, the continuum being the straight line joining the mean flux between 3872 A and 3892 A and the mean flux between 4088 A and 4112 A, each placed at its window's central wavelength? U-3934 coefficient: 3938.0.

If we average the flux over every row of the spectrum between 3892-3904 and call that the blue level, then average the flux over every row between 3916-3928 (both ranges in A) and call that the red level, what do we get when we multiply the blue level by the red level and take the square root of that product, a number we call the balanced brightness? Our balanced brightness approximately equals 321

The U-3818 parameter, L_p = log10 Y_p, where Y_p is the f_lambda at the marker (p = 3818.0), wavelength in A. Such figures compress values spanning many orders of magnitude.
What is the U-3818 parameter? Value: 2.52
